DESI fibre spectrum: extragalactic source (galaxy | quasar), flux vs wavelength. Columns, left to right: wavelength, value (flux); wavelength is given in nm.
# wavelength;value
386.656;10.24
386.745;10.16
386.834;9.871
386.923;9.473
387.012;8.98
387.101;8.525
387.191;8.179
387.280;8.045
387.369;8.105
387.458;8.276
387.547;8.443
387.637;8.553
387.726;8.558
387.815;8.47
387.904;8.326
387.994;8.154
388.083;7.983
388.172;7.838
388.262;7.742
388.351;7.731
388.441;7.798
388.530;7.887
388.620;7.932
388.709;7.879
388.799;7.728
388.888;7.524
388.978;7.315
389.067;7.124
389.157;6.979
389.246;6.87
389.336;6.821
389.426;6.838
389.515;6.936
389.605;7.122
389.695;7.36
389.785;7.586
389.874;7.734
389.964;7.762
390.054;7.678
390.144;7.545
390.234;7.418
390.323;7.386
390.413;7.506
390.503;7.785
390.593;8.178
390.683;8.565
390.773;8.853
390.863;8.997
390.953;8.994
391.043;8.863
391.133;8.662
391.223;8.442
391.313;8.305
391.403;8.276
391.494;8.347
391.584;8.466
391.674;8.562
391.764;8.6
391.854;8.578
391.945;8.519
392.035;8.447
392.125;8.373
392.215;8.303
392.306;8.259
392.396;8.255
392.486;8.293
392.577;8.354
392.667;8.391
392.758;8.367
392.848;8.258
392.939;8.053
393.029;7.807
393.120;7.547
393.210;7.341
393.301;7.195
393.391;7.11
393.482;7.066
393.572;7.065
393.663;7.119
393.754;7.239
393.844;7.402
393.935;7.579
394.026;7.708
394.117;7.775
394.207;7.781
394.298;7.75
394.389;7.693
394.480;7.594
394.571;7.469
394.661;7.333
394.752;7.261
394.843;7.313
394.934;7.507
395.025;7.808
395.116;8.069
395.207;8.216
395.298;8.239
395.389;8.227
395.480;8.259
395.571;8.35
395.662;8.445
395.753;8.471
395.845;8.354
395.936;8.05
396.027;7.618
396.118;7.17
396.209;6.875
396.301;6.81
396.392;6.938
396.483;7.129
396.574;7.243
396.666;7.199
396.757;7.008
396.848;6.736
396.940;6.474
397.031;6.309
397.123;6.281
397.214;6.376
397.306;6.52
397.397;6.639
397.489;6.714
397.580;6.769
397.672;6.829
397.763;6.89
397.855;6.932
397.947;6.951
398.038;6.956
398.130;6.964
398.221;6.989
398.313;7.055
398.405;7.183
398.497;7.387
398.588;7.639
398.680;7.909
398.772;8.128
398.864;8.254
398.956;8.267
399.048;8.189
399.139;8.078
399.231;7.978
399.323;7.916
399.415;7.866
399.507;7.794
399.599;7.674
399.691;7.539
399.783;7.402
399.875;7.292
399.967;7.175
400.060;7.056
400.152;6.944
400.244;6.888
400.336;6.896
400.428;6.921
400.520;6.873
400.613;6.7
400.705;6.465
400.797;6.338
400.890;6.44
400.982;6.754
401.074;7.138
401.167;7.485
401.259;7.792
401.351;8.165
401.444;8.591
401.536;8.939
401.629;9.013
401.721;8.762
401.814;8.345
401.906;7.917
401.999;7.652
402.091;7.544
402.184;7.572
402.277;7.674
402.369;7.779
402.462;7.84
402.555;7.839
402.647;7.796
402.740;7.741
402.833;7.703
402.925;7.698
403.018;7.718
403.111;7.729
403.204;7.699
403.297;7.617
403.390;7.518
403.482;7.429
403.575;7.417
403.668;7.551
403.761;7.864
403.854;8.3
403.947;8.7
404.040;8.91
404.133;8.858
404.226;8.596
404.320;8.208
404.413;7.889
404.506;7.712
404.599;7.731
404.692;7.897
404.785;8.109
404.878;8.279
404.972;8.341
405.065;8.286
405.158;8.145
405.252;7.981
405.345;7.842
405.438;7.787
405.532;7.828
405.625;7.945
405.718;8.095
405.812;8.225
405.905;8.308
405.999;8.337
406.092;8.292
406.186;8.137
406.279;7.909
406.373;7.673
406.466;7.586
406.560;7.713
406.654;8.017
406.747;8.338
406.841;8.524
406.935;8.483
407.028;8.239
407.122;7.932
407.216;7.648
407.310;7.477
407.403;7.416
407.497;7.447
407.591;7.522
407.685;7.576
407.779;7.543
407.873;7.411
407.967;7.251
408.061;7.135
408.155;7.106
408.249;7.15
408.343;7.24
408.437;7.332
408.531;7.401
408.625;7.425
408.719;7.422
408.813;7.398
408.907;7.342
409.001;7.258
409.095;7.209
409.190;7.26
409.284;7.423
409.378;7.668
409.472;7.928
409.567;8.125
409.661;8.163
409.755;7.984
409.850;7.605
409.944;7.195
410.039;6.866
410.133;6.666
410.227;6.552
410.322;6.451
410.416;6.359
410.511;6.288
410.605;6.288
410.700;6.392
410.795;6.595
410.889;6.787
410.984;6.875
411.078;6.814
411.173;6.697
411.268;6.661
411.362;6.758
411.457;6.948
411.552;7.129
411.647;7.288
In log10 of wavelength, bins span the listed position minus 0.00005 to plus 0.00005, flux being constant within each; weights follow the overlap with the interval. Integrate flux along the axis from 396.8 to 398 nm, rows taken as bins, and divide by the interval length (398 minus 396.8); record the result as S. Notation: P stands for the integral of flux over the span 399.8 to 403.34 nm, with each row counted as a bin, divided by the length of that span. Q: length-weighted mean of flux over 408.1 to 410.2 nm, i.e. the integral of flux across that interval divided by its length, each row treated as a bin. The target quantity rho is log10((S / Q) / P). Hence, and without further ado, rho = -0.92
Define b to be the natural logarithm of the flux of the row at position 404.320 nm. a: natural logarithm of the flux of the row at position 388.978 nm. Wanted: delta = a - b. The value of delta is -0.115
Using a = 1.99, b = 2.11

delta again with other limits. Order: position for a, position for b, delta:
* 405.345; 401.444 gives -0.091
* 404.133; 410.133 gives 0.284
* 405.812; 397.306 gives 0.232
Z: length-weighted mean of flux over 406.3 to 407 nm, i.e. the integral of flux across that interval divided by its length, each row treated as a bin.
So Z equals 8.0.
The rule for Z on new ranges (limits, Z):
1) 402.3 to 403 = 7.8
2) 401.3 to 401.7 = 8.7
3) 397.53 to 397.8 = 6.8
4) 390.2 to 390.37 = 7.4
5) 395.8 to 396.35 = 7.5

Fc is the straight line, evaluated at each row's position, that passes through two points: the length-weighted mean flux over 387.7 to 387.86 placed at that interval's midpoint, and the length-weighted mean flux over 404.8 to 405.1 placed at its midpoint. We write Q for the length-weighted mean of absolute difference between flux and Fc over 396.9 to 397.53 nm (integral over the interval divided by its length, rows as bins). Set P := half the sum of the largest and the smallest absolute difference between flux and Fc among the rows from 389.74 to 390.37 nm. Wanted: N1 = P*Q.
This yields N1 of 1.8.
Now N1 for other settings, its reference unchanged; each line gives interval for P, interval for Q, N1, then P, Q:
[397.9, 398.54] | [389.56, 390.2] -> 1.2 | 1.2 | 1.0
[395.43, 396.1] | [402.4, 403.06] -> 0.2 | 0.4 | 0.5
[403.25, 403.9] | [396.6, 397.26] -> 0.8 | 0.4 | 1.8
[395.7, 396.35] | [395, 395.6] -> 0.2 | 0.8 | 0.2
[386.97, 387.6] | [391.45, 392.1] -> 0.0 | 0.3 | 0.1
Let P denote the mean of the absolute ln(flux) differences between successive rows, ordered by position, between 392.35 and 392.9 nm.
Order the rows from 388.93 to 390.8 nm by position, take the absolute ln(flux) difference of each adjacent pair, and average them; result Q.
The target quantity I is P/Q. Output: 0.30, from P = 0.006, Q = 0.021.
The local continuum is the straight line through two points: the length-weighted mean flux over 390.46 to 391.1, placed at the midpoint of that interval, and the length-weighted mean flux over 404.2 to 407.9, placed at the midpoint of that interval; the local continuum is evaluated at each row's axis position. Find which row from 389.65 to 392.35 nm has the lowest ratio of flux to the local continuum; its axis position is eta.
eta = 389.695 nm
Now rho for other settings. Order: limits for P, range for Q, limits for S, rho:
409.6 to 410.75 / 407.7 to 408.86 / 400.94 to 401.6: -0.81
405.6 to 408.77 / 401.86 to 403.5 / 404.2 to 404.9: -0.87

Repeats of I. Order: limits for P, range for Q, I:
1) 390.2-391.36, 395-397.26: 1.08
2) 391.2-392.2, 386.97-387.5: 0.31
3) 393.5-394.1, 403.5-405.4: 0.71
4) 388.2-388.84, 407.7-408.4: 0.68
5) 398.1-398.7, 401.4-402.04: 0.60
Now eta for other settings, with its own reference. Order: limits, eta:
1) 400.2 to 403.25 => 400.797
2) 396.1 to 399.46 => 397.123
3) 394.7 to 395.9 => 394.752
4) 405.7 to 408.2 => 408.155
